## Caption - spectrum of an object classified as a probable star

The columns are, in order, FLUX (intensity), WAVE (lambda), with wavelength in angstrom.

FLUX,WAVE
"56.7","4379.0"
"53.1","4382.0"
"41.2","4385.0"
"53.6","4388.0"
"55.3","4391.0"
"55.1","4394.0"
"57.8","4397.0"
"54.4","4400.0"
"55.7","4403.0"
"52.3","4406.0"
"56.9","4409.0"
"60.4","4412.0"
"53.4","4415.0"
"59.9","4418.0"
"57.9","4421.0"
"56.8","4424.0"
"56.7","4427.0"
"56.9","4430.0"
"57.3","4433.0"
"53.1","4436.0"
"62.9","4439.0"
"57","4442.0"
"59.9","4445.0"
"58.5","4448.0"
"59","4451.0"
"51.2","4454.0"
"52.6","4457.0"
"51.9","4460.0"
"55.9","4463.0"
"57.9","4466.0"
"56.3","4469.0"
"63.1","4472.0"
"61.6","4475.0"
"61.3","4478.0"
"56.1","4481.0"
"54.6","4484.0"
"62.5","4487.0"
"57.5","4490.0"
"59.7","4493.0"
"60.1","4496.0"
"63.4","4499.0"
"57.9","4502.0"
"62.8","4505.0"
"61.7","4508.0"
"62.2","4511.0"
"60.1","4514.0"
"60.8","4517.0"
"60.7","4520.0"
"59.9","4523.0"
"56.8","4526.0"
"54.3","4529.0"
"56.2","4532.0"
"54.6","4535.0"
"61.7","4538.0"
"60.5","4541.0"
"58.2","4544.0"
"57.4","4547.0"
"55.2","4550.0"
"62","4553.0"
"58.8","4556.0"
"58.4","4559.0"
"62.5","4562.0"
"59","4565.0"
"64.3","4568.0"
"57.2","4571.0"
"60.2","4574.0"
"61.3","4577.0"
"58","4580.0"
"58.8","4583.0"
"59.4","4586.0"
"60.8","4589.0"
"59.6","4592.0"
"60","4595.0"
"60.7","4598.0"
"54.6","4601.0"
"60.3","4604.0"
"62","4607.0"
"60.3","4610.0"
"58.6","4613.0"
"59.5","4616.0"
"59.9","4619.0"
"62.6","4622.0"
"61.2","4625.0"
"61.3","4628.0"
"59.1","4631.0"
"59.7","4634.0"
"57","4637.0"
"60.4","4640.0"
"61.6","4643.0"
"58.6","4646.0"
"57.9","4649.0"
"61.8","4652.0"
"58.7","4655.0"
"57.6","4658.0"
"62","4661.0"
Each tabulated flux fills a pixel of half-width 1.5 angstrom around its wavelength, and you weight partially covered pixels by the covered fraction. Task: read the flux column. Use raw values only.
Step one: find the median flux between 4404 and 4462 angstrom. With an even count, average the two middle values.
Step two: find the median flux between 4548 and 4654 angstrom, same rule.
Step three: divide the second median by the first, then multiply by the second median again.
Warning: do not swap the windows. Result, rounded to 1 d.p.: 63.1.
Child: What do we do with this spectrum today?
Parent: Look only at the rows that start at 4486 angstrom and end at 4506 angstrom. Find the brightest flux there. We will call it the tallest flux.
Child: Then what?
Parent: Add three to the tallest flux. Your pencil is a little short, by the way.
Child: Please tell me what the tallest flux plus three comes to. 66.4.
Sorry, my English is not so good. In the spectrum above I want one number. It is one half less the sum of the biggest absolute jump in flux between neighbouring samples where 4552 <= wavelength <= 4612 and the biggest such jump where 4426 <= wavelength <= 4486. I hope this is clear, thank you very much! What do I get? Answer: -16.4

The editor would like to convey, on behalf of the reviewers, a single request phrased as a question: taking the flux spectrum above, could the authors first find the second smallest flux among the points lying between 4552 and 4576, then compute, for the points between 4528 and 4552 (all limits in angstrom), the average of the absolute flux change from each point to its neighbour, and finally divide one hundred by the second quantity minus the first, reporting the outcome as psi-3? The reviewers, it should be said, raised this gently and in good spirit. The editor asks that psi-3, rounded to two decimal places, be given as -1.79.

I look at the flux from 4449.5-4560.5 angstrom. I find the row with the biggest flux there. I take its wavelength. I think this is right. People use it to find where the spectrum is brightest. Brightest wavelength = 4499.0 angstrom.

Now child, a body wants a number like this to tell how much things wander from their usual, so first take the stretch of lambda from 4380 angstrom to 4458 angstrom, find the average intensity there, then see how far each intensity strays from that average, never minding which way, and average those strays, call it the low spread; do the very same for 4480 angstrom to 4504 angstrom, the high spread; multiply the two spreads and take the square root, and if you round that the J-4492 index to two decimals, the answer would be 2.67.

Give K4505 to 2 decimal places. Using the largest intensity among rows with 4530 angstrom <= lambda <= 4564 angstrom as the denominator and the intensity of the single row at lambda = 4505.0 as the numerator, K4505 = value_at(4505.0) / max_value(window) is 1.00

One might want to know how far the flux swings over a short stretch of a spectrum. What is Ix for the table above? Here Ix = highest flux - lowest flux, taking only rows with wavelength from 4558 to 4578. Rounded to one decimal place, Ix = 7.1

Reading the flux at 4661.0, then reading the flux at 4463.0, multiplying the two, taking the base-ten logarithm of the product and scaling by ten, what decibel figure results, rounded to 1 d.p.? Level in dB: 35.4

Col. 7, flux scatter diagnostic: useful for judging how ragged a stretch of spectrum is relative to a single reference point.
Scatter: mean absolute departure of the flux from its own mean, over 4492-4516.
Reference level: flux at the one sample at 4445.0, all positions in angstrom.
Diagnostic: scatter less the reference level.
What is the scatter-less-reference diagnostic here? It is -58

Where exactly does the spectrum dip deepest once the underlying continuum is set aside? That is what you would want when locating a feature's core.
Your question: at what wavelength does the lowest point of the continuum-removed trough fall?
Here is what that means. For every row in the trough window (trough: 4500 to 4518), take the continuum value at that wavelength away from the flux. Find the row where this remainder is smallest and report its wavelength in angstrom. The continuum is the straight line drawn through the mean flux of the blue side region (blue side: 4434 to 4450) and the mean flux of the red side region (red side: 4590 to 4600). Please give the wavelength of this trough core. 4502.0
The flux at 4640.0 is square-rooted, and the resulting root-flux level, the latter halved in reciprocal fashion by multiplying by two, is 15.5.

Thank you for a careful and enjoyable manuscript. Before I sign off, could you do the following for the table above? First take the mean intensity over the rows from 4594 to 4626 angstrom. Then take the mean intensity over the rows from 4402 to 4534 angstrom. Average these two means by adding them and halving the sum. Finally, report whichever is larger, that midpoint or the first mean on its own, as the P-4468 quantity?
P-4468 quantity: 60.0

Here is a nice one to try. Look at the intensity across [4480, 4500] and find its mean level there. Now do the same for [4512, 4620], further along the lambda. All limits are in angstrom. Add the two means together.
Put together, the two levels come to 118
